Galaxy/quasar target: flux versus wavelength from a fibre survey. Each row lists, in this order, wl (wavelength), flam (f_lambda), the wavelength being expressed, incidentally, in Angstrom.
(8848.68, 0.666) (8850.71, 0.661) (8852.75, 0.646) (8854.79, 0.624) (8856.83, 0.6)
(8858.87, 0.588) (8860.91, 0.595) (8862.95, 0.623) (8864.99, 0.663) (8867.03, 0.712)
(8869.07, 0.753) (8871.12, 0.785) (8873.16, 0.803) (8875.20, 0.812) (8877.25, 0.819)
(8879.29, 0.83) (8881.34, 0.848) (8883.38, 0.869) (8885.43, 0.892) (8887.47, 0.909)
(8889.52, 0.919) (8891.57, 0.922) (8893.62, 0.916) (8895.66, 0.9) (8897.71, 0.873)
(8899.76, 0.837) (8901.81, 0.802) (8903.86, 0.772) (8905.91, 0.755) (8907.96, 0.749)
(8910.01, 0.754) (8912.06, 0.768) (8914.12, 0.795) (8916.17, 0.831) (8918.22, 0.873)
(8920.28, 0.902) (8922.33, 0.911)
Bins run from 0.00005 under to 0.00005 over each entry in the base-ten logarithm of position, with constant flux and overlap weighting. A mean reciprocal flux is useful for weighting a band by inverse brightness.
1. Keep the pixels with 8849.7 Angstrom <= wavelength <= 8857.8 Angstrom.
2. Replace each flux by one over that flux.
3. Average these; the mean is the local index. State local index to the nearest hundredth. 1.58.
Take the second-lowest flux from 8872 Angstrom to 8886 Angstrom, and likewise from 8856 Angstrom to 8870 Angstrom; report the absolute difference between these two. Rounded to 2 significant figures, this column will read 0.22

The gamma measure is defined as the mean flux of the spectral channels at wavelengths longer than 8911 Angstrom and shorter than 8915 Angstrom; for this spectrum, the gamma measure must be 0.78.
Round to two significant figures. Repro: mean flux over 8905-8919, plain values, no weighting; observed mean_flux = 0.79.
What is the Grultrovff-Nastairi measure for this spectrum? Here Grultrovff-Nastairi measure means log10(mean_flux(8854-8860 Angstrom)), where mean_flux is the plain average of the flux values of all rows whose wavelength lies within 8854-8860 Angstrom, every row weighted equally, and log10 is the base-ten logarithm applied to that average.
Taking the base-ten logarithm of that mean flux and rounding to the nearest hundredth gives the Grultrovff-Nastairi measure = -0.22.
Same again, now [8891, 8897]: -0.04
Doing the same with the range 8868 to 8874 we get -0.11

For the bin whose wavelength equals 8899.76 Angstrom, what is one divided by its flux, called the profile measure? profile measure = 1.19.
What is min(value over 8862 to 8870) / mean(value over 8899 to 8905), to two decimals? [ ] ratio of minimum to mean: 0.78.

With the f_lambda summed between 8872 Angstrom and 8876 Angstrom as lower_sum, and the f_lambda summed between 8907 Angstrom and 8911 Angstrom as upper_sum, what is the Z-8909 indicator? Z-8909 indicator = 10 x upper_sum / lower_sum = 9.3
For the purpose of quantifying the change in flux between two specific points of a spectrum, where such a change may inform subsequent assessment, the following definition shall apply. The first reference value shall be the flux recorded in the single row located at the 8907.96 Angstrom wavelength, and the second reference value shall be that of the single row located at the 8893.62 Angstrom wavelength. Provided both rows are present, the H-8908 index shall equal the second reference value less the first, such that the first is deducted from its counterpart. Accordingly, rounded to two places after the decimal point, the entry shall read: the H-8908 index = 0.17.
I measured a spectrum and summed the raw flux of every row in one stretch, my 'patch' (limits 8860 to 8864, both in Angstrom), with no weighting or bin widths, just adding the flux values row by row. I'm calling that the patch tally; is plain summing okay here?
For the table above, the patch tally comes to 1.22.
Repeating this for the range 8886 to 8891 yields 1.83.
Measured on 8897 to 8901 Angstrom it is 1.71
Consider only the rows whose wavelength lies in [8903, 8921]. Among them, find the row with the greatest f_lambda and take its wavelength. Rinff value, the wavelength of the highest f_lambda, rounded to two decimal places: 8920.28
